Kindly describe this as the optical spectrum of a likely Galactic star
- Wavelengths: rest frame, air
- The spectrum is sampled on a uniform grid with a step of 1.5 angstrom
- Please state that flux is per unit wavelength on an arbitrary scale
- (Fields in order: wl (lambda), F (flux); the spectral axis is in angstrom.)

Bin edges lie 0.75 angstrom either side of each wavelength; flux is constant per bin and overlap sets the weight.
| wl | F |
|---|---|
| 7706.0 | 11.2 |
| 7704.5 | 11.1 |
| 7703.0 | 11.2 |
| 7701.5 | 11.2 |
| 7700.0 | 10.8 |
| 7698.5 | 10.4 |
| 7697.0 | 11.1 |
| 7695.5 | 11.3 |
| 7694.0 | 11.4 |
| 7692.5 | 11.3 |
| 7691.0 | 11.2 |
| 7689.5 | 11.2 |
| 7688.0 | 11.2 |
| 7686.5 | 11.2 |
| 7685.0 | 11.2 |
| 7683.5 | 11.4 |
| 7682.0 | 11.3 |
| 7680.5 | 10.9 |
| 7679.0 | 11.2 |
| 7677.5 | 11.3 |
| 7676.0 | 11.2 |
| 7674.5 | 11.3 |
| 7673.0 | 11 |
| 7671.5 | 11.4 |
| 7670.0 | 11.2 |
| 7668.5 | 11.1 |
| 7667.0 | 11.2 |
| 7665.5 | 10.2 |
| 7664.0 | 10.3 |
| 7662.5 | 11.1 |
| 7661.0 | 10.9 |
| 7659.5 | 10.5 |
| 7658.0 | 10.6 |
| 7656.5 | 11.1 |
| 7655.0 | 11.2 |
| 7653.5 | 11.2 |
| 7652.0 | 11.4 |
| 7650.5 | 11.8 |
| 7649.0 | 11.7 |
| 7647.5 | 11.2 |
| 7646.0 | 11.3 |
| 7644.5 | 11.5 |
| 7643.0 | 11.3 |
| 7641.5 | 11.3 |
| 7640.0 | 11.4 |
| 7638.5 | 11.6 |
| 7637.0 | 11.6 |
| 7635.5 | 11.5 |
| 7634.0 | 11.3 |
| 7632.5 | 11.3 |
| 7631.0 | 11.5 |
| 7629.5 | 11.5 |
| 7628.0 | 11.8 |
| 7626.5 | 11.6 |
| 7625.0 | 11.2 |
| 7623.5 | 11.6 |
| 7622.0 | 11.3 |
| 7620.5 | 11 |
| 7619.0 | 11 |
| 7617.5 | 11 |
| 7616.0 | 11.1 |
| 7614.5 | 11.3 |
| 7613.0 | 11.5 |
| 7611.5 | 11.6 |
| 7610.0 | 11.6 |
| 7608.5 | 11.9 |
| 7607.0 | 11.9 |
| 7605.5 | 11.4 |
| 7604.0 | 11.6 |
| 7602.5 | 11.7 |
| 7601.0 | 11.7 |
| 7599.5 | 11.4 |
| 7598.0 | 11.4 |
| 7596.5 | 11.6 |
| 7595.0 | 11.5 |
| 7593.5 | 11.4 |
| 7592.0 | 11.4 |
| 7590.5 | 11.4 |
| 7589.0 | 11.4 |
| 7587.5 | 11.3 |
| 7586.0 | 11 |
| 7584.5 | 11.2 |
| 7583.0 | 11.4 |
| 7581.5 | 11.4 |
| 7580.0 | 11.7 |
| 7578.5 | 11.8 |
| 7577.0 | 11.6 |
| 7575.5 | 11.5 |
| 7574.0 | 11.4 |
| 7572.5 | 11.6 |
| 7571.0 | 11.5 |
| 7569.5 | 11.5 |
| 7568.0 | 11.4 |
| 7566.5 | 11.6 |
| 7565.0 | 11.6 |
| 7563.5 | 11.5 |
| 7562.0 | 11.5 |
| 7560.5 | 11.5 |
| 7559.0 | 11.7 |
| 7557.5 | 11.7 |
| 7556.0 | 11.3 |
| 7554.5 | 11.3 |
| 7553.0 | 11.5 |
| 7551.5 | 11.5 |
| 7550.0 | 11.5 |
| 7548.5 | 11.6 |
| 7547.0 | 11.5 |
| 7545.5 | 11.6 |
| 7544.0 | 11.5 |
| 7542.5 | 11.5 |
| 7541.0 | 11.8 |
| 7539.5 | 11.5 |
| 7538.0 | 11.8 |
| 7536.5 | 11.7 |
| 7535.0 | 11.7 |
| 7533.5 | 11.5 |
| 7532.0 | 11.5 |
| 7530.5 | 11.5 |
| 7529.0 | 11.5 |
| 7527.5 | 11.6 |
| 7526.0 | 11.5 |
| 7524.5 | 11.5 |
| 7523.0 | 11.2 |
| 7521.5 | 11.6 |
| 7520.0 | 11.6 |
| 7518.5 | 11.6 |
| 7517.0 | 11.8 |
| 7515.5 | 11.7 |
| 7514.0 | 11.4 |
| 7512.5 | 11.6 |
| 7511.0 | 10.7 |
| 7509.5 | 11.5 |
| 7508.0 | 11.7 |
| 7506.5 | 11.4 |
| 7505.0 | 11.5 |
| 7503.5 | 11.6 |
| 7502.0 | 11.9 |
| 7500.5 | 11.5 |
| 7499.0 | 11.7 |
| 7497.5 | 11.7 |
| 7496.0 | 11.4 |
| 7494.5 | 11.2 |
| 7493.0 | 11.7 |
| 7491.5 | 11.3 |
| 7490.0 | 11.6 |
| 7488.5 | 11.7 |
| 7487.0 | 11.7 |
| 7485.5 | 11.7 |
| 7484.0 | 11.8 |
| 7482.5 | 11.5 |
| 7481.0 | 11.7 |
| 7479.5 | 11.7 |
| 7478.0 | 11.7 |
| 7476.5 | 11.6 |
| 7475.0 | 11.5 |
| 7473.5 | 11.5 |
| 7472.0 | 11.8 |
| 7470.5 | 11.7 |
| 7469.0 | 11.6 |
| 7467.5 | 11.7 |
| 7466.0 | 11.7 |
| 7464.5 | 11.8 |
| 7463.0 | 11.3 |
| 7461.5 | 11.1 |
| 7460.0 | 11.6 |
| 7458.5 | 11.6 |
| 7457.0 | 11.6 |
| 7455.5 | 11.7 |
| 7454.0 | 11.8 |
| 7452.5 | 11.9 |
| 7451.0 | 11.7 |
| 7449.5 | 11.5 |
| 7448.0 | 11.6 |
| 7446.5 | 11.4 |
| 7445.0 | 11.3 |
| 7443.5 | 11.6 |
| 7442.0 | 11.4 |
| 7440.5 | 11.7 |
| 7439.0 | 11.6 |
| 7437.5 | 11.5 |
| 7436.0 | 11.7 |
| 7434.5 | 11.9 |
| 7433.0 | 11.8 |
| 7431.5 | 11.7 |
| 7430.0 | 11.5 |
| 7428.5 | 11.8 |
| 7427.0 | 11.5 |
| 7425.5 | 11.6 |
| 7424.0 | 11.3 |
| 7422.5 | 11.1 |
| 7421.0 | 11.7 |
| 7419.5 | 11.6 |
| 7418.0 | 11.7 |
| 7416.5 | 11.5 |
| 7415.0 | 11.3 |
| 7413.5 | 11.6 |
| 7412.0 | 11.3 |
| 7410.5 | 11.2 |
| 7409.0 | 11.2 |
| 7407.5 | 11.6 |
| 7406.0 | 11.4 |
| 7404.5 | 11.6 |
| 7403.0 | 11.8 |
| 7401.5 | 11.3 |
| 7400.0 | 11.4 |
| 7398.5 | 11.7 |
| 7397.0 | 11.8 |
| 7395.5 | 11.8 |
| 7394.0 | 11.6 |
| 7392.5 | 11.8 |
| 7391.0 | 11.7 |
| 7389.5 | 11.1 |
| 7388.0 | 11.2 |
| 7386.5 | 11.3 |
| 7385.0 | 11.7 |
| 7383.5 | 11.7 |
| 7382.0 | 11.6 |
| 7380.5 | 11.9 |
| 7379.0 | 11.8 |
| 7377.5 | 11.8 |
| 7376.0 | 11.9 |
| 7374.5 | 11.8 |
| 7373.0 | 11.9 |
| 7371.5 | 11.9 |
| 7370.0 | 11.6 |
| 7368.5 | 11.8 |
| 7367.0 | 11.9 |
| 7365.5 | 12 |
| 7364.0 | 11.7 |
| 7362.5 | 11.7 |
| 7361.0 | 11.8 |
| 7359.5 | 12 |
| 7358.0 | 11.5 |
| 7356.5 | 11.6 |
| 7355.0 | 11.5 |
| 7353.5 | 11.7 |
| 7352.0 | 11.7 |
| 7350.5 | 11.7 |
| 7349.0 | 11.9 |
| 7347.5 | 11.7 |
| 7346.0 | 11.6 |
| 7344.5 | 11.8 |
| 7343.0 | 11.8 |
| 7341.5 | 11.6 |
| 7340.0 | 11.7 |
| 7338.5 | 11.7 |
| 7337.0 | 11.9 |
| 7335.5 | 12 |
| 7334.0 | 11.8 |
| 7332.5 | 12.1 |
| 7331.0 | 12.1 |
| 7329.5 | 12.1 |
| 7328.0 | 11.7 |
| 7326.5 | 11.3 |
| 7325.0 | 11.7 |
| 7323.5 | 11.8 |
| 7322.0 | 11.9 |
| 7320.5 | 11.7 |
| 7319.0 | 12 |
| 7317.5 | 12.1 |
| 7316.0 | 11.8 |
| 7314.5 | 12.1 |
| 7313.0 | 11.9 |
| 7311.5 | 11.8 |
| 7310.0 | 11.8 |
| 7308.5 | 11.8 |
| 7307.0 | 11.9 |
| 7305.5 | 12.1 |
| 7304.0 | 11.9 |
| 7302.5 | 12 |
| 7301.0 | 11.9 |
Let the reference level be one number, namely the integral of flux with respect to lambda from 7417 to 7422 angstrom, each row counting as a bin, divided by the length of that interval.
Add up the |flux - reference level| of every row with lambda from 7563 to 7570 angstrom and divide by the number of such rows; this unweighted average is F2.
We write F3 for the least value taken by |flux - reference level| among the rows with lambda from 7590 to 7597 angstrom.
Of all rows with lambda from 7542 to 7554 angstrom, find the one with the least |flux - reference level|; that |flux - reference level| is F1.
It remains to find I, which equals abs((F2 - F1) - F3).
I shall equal 0.05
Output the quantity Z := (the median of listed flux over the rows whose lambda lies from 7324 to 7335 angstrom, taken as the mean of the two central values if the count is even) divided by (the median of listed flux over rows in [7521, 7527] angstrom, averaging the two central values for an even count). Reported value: 1.03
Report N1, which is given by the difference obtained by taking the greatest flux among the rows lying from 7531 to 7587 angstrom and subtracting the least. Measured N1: 0.80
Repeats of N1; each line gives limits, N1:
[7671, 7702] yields 1.00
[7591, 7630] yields 0.90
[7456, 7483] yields 0.70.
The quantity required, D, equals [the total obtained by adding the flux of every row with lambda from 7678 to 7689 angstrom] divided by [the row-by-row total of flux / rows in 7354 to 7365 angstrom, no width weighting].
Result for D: 0.96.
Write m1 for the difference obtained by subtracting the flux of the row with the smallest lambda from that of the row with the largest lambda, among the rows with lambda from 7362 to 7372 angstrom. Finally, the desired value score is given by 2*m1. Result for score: 0.4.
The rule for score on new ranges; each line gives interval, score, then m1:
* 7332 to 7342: -1.0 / -0.5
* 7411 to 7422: 0.8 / 0.4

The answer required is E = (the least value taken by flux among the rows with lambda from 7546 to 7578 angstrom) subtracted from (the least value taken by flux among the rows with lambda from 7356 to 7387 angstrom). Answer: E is 0.00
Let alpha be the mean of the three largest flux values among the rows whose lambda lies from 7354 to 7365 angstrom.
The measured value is 11.8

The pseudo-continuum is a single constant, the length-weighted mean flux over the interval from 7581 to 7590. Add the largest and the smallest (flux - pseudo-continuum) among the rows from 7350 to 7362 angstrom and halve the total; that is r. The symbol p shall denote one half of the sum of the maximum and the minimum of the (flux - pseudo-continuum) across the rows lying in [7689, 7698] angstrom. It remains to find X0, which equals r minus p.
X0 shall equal 0.50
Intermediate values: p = -0.03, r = 0.47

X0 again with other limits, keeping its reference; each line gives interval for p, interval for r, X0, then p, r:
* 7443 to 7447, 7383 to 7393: 0.00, 0.17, 0.17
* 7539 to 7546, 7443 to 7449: -0.20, 0.37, 0.17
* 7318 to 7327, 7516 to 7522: 0.05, 0.37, 0.42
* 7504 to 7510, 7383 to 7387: -0.05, 0.27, 0.22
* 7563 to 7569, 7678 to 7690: -0.35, 0.22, -0.13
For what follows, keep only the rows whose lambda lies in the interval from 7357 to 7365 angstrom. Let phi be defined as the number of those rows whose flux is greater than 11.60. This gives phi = 4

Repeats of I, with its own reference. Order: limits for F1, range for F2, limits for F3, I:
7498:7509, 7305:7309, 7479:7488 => 0.20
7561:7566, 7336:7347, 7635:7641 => 0.06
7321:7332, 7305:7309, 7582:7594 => 0.00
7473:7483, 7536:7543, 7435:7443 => 0.07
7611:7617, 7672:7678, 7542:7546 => 0.37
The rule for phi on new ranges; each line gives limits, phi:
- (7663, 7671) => 0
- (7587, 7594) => 0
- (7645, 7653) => 2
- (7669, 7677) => 0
